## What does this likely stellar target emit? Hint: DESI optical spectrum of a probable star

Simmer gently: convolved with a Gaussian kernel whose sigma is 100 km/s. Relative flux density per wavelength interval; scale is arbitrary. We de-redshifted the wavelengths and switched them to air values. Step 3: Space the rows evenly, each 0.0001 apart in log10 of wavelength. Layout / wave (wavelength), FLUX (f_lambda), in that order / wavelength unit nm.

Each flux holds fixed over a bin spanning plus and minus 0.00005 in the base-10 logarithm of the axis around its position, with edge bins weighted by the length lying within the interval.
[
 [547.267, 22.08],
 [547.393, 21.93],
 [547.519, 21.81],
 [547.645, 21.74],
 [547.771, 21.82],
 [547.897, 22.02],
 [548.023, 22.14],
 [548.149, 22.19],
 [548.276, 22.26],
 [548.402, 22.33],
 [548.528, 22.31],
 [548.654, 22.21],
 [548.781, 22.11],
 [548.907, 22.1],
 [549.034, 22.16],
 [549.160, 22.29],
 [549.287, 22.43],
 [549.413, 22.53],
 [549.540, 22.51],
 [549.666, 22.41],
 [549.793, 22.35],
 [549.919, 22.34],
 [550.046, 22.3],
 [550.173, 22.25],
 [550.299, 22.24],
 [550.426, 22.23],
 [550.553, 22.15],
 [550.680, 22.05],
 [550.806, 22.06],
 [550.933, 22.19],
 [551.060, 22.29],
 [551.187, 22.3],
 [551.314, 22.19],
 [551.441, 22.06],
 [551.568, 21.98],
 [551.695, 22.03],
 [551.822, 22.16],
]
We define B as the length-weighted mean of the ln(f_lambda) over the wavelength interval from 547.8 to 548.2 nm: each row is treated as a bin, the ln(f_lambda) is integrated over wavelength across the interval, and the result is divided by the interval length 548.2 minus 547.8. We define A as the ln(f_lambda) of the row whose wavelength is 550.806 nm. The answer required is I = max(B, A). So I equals 3.10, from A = 3.09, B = 3.10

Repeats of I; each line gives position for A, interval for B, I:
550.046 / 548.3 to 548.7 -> 3.11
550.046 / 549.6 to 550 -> 3.11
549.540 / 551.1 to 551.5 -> 3.11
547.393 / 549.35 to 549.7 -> 3.12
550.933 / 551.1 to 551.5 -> 3.10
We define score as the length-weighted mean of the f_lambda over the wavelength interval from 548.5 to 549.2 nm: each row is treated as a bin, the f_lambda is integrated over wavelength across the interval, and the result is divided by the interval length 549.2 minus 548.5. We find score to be 22.18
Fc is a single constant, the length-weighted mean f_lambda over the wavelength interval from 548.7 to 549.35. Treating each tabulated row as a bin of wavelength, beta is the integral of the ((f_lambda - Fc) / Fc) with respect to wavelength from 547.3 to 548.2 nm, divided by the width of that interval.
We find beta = -0.011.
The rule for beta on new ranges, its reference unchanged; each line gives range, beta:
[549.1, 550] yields 0.010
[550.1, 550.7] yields 0.000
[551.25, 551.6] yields -0.005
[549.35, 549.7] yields 0.013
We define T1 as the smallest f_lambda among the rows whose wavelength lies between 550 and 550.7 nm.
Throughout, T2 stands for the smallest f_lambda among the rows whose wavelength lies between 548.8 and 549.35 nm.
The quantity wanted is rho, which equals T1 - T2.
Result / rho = -0.05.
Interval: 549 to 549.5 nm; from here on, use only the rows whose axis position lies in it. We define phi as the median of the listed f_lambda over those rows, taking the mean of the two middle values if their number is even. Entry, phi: 22.36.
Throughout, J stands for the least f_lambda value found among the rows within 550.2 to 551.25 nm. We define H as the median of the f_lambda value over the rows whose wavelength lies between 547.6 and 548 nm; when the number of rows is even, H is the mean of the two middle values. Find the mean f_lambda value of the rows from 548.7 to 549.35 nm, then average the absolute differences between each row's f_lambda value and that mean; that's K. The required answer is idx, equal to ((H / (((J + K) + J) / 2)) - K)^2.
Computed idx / 0.76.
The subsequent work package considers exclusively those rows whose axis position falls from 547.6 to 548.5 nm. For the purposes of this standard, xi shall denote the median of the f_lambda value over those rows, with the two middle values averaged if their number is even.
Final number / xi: 22.1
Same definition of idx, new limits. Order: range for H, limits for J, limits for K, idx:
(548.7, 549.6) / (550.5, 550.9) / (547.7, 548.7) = 0.78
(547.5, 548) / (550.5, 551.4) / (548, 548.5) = 0.85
